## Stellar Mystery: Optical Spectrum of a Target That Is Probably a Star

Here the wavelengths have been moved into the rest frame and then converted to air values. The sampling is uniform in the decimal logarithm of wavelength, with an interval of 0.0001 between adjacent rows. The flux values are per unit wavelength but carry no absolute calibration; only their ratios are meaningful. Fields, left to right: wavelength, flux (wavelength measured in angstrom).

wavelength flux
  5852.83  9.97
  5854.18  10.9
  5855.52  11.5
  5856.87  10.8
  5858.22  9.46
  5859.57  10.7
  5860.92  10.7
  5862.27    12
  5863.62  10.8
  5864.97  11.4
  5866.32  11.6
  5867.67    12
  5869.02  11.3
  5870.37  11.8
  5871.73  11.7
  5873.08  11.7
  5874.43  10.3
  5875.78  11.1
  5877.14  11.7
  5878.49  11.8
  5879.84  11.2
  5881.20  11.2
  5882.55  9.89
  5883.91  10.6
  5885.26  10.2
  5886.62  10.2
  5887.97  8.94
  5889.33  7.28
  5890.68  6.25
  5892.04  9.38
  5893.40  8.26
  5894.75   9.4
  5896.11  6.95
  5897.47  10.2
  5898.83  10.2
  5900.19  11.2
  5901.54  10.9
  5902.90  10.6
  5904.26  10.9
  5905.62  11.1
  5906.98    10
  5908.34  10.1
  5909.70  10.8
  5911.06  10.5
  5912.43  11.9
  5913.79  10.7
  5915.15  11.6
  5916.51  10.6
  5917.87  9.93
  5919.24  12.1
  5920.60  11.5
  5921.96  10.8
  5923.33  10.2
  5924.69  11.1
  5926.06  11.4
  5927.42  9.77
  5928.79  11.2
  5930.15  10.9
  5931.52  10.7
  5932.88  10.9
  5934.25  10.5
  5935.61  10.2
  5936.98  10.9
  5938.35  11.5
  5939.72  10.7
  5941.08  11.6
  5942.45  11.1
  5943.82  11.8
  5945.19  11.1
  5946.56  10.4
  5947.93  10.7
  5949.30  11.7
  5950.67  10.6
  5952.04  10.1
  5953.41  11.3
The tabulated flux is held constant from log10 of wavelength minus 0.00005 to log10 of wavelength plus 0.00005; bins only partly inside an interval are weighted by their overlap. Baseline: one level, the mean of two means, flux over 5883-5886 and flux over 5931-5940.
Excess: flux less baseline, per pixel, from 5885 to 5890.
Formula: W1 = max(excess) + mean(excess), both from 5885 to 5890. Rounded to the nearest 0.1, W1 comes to -1.8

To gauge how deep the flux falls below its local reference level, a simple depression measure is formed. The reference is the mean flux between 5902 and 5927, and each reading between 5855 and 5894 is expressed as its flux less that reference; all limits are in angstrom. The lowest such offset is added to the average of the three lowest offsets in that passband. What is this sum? -8.2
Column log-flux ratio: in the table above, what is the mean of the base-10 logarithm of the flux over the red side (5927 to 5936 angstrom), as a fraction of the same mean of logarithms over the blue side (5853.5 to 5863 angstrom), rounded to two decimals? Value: 0.99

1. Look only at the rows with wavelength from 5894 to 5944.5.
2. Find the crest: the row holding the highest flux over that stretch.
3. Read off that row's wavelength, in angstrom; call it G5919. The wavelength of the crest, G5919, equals 5919.24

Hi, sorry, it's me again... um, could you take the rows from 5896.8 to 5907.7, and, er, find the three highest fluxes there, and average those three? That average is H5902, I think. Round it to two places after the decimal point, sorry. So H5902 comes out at 11.07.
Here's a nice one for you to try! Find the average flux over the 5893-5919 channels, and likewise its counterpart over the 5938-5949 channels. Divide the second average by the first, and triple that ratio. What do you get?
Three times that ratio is 3.2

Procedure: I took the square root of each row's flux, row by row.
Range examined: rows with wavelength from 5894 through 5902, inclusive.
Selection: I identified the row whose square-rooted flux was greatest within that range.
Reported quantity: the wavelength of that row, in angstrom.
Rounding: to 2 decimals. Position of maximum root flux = 5900.19 angstrom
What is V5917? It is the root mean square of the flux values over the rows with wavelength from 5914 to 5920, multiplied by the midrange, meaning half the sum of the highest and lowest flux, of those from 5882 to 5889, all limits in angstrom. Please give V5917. 108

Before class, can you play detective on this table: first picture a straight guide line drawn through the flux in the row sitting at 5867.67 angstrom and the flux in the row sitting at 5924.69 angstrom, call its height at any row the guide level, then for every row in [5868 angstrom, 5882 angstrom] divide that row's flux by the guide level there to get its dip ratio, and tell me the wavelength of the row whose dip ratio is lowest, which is 5874.43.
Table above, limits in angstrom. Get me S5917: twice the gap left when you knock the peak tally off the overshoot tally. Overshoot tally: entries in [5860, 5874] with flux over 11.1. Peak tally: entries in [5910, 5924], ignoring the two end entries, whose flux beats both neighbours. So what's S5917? 10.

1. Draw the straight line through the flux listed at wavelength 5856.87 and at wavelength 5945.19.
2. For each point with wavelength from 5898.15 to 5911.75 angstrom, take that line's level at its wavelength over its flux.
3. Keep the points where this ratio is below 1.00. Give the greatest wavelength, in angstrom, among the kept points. 5905.62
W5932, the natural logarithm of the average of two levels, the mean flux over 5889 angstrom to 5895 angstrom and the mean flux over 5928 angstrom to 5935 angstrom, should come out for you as 2.25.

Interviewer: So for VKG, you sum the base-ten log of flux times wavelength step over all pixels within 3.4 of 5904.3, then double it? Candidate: 14.0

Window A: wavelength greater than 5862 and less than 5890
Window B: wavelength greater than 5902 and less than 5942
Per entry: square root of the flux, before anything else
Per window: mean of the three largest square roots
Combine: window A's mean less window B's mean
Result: 0.010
